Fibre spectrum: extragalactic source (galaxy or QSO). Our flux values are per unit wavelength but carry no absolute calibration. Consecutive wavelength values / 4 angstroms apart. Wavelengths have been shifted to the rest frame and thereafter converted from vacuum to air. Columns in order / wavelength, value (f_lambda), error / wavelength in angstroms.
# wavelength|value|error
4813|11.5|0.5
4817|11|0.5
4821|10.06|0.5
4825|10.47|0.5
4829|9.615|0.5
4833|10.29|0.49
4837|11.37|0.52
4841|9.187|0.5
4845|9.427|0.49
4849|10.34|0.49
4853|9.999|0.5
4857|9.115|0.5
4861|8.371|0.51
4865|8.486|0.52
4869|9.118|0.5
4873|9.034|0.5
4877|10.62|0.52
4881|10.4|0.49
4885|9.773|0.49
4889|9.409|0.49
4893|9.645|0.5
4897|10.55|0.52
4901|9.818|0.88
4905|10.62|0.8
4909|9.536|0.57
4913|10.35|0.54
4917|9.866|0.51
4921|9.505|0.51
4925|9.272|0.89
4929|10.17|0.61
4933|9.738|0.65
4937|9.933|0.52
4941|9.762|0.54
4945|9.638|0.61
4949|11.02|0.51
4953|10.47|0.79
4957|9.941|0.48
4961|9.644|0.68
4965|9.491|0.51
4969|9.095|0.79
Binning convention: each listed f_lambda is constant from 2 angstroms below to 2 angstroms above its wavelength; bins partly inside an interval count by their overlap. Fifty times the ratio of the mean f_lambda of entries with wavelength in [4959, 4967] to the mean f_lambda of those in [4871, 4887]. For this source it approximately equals 48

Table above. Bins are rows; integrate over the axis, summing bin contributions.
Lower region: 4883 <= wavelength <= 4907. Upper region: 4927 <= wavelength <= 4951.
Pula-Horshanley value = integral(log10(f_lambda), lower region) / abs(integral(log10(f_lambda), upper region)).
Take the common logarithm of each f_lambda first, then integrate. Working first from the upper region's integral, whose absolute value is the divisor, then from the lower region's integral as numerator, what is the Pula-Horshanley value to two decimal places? 1.00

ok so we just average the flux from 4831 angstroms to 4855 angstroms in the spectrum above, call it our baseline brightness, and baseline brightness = 10.1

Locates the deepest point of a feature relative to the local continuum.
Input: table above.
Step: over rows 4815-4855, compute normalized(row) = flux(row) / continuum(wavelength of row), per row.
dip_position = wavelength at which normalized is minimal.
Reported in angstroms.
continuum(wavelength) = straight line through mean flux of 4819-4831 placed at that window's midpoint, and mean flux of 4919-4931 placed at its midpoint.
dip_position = 4841 angstroms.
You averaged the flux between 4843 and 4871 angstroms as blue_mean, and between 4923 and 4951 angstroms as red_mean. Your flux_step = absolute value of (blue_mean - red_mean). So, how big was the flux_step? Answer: 0.7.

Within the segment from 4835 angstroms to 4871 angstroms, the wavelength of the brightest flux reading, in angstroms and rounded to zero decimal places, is 4837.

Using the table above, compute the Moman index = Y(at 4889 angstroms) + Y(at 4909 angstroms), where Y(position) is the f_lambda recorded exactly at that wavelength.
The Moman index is 18.9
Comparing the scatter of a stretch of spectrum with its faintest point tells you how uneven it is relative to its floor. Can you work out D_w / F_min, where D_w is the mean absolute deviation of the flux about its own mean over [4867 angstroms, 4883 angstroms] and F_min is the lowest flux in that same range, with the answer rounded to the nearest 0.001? 0.079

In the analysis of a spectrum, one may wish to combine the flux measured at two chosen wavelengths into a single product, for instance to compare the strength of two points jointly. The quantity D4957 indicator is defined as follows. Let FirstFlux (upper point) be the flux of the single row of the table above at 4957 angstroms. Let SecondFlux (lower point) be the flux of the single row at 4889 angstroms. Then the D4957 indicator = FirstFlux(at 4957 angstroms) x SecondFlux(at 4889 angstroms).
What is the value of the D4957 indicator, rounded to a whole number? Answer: 94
